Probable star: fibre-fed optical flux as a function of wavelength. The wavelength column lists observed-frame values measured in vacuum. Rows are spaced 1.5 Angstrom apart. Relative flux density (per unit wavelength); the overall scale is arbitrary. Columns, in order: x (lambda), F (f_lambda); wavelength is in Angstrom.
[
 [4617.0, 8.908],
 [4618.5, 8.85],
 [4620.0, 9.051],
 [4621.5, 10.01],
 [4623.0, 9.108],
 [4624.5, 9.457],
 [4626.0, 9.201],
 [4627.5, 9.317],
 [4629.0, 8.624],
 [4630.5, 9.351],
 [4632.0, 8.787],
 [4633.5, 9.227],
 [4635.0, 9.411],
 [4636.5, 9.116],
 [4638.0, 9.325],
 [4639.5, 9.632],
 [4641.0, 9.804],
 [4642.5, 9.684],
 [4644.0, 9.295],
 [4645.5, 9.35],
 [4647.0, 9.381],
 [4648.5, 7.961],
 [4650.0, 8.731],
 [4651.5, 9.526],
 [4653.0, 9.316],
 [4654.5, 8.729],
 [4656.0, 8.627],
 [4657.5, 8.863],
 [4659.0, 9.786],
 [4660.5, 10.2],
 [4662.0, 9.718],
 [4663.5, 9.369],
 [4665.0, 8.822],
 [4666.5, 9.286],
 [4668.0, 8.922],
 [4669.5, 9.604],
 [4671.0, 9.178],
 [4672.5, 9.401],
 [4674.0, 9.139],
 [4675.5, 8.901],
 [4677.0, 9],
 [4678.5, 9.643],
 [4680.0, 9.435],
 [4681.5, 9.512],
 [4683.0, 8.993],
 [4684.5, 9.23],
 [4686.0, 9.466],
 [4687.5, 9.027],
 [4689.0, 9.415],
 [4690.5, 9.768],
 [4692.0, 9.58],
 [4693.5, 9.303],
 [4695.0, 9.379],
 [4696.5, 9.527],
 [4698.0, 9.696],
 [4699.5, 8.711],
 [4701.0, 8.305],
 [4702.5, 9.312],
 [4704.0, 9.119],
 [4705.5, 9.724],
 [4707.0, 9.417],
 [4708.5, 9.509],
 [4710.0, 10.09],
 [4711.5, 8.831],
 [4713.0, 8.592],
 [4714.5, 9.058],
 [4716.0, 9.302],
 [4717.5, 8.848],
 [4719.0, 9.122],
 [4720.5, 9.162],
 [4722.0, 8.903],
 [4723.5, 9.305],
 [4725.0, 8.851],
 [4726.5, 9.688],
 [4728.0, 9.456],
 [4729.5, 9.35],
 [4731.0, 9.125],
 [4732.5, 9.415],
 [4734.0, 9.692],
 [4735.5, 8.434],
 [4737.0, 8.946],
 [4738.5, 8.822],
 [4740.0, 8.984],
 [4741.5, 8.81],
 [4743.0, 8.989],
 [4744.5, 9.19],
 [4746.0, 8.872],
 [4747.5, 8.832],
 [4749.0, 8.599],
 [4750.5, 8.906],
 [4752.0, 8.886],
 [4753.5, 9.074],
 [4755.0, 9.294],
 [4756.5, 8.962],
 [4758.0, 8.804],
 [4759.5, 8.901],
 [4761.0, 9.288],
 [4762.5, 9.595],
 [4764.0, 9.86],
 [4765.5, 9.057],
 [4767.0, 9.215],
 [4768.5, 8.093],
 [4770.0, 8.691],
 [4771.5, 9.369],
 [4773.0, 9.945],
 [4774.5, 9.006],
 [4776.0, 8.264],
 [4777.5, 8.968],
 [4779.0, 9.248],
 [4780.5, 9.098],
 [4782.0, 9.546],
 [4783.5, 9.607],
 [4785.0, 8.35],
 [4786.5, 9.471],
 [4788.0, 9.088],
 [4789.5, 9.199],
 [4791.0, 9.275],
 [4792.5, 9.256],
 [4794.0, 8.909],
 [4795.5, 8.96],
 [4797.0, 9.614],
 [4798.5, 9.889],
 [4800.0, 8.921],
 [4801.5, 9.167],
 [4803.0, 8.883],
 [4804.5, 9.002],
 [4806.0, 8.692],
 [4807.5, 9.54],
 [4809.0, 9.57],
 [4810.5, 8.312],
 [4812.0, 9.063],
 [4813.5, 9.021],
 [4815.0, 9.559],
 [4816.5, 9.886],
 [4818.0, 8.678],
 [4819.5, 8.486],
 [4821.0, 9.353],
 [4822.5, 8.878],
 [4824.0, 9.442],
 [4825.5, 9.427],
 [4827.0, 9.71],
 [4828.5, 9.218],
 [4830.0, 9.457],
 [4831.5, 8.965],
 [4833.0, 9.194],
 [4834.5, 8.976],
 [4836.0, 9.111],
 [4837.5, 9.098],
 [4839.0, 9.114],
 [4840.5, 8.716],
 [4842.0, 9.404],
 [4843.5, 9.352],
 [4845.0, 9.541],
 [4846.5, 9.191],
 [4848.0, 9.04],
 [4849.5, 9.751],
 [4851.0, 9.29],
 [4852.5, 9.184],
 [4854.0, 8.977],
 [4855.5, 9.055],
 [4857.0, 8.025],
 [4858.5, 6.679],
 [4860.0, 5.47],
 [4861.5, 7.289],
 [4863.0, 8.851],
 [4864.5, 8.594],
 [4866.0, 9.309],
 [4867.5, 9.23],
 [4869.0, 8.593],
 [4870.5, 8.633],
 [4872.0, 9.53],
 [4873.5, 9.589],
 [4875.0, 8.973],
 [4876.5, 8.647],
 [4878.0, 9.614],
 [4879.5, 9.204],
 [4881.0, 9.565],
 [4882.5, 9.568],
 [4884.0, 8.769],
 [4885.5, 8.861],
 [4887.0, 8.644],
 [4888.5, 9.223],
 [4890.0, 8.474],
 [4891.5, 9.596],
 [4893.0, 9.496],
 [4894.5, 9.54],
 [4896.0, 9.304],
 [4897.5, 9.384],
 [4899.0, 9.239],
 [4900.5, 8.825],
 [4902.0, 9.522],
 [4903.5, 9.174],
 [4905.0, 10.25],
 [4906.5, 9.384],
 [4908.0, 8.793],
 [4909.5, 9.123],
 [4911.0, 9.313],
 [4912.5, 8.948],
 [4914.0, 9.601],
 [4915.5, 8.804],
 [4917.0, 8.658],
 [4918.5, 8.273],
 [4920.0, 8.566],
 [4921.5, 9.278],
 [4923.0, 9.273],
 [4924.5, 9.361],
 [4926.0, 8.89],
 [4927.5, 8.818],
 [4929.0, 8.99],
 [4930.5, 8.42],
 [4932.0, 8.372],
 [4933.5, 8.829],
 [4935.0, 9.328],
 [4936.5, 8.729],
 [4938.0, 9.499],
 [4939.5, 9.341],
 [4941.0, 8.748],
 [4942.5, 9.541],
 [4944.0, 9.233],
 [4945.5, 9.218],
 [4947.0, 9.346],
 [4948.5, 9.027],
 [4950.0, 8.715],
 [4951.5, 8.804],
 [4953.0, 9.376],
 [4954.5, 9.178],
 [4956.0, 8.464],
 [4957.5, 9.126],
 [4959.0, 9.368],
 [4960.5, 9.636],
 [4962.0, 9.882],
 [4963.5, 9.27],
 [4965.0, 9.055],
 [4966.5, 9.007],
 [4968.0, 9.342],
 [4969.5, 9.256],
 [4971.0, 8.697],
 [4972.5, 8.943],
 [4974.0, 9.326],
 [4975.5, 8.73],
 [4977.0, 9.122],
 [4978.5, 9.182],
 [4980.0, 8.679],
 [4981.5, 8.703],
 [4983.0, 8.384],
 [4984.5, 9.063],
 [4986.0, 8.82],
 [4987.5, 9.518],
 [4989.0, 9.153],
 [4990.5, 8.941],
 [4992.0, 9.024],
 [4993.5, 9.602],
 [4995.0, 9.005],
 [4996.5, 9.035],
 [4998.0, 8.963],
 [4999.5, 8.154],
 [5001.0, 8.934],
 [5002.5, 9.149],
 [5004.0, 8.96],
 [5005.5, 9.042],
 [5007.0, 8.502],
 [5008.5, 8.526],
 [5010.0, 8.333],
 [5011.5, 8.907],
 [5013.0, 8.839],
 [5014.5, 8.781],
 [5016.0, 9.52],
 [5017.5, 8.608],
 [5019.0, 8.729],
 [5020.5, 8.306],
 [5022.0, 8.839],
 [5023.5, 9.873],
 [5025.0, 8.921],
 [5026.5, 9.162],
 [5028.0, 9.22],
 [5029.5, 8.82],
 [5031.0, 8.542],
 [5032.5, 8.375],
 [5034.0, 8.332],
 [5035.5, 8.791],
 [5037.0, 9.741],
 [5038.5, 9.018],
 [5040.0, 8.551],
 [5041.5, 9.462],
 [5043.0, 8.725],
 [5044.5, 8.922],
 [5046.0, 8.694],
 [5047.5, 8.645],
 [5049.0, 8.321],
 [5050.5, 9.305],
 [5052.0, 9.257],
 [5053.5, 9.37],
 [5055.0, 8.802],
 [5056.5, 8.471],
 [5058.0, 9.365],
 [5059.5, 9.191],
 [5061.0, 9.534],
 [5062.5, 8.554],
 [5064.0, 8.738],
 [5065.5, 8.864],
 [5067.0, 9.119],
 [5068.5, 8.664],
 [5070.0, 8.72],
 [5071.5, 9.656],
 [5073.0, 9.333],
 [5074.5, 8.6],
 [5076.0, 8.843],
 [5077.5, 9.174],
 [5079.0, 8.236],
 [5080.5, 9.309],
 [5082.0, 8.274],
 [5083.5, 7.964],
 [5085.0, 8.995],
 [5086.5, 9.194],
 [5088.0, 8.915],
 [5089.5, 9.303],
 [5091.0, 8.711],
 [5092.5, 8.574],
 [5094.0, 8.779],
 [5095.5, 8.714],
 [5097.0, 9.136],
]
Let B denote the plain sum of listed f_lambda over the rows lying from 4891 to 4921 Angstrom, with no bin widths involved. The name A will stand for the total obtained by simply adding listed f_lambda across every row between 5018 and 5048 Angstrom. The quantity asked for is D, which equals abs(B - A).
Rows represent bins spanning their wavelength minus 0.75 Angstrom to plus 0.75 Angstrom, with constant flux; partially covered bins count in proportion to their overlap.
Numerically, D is 6.1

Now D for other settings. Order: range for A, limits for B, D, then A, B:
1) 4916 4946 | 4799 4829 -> 3.4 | 179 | 183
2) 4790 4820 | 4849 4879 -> 9.4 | 183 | 173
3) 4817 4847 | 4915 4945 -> 4.4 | 183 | 179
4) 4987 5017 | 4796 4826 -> 4.5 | 179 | 183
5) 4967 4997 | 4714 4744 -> 1.7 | 181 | 182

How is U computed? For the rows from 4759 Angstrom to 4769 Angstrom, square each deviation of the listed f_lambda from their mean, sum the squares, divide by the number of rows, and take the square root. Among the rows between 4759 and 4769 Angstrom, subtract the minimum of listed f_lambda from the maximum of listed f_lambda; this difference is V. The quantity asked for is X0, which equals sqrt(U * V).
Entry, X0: 0.96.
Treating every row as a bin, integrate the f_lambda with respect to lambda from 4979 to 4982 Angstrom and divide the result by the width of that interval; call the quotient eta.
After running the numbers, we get 8.7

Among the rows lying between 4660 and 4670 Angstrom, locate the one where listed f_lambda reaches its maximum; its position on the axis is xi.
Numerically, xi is 4660.5 Angstrom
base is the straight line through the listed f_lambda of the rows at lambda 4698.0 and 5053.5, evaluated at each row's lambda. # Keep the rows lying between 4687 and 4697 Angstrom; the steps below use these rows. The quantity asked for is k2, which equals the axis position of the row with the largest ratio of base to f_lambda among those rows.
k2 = 4687.5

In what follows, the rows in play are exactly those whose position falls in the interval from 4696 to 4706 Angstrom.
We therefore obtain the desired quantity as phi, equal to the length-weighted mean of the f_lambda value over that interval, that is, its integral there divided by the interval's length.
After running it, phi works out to 9.18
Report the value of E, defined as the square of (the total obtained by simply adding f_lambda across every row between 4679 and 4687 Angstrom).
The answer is 2175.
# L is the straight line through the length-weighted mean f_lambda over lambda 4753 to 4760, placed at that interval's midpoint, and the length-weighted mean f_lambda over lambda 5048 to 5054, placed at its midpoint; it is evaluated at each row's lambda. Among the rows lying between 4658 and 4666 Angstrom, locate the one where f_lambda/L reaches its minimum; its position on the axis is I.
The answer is 4665.0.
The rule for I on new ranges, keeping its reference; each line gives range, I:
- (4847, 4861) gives 4860.0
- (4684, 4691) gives 4687.5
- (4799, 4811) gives 4810.5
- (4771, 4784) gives 4776.0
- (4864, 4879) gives 4869.0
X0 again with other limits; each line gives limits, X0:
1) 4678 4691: 0.44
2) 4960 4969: 0.52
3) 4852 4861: 2.27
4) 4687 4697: 0.40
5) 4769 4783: 0.88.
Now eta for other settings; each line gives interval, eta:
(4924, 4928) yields 9.0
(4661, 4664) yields 9.6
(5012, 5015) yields 8.8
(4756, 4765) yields 9.2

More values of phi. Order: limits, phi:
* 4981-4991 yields 8.95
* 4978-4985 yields 8.78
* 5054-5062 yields 9.07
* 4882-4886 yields 9.05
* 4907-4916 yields 9.11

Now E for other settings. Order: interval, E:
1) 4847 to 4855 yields 2138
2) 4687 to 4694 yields 2218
